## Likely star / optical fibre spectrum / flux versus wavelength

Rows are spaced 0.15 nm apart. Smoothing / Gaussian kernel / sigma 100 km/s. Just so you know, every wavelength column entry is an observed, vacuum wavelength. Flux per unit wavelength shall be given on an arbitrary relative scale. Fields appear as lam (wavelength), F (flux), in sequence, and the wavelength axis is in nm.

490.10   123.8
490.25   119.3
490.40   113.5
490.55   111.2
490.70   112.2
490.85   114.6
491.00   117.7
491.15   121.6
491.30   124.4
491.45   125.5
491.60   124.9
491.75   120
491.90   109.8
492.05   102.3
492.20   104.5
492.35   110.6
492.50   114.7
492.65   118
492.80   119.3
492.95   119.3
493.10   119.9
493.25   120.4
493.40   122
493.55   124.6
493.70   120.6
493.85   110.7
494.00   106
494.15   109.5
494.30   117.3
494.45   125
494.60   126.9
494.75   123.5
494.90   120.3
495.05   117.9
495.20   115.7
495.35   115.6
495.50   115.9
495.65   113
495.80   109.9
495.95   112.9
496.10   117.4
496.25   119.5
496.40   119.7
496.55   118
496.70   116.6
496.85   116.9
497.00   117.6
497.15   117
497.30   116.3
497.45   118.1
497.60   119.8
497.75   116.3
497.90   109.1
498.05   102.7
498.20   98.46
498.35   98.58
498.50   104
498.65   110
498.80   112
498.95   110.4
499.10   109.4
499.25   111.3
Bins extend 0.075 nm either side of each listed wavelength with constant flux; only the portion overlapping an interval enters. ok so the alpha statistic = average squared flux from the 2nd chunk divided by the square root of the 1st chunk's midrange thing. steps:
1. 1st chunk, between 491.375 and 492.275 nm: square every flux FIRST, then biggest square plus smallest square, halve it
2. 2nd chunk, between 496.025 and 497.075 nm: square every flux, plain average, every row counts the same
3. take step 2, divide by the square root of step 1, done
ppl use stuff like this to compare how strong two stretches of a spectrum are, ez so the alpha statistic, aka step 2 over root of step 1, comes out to 122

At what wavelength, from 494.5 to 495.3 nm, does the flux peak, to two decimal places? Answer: 494.60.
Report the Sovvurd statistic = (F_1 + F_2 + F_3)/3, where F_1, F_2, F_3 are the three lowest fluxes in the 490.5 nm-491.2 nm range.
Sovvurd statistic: 113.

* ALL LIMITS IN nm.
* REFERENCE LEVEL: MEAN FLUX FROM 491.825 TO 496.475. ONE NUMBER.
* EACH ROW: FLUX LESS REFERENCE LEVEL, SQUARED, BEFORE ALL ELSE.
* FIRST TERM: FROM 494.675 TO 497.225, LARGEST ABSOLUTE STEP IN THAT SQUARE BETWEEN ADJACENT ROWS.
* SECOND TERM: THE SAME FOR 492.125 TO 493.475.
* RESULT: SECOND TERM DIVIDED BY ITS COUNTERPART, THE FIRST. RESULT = 2.9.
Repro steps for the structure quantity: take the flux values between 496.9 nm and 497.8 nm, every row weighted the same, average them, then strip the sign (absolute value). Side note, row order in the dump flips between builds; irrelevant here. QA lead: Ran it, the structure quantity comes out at 118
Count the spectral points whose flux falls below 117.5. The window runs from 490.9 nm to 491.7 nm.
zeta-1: 0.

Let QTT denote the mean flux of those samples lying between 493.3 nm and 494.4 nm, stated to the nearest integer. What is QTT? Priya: 116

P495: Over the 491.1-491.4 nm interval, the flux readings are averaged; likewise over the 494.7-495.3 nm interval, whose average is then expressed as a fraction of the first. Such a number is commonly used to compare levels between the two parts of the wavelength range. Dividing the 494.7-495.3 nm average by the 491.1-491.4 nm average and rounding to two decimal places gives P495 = 0.97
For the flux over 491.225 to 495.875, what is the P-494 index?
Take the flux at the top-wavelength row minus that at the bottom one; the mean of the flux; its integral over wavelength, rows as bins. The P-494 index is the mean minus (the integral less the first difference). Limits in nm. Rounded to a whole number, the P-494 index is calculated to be -442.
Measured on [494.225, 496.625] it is -165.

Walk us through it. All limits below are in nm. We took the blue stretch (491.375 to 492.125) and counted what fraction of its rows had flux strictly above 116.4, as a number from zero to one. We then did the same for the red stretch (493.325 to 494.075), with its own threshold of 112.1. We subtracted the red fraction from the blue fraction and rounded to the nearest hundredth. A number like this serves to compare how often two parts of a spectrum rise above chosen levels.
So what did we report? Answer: 0.00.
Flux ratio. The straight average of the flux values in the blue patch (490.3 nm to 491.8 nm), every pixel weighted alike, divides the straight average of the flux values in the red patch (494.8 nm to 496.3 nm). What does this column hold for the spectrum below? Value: 0.98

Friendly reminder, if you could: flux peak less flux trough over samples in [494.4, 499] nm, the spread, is 28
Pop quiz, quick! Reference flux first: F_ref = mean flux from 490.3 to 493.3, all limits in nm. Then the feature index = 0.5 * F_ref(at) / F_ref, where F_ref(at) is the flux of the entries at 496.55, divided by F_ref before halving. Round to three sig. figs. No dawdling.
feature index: 0.508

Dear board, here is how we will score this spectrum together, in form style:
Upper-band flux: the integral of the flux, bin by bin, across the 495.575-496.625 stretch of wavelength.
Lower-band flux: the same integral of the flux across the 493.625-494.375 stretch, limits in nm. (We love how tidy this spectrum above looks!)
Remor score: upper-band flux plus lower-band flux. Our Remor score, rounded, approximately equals 206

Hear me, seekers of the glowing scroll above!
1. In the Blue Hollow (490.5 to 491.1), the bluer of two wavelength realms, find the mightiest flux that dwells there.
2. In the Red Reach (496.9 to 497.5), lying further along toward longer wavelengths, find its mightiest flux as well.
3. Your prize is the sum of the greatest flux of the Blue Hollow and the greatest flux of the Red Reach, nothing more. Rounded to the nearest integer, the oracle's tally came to 236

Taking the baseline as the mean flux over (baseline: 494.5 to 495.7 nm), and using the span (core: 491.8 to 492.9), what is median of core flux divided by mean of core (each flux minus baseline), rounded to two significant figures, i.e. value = -15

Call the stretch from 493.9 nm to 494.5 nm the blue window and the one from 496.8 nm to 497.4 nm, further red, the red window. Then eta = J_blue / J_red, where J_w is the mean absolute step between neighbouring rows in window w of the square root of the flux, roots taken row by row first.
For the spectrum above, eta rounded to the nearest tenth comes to 9.6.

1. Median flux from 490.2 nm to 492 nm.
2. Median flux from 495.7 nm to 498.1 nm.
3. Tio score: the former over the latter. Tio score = 1.01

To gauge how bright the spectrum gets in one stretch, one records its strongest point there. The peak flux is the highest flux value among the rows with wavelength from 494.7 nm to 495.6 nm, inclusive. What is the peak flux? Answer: 123.5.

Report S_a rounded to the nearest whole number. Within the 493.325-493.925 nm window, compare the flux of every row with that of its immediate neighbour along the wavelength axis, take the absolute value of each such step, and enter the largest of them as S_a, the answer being 10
